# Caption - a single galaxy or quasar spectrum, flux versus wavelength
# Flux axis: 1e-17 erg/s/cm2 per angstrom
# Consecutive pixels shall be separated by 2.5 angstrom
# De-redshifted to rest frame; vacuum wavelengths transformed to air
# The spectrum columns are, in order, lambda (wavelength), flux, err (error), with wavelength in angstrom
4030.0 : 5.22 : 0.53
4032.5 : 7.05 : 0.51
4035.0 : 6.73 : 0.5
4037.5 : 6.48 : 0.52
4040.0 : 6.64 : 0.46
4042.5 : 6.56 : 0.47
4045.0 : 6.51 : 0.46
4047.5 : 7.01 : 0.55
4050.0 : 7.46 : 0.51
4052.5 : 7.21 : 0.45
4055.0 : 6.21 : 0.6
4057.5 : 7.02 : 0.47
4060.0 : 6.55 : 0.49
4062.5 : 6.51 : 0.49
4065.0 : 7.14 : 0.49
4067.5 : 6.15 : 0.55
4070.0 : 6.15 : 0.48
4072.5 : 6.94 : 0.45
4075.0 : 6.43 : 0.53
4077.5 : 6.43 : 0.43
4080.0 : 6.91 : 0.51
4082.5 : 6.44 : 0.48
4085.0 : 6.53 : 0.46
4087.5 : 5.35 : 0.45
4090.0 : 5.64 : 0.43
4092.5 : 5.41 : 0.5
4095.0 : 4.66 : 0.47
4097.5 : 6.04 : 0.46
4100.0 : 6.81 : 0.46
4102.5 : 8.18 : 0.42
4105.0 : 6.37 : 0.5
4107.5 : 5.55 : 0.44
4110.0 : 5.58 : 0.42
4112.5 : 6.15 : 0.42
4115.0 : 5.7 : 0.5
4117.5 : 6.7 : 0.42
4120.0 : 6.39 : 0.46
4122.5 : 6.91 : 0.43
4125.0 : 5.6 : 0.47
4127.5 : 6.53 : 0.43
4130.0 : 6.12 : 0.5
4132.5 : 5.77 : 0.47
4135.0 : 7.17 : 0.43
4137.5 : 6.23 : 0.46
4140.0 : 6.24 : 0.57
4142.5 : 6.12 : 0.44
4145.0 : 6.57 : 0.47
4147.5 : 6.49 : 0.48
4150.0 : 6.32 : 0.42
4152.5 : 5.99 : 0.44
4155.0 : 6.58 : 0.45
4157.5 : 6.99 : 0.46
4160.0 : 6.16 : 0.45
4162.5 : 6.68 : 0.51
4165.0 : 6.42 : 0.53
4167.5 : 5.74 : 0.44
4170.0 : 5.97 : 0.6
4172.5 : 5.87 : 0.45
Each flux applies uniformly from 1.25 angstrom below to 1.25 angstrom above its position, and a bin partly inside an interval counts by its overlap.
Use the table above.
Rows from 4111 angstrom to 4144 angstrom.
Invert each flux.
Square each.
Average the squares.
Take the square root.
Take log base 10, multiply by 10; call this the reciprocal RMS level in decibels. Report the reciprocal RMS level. -7.95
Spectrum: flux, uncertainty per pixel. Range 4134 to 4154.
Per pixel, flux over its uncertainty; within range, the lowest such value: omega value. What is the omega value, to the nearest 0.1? 10.9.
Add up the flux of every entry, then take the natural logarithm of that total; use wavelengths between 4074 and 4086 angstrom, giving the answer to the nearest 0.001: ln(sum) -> 3.489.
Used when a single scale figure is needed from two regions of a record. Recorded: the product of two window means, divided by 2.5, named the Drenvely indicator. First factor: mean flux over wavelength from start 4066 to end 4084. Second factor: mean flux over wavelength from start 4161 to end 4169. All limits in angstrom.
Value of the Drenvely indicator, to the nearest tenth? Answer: 16.3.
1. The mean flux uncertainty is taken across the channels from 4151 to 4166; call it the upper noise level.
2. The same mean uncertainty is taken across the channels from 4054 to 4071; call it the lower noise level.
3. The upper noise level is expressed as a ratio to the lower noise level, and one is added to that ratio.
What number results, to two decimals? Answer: 1.93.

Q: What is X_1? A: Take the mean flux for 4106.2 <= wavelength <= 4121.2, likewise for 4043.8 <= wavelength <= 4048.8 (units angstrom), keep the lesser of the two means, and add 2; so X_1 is 8.01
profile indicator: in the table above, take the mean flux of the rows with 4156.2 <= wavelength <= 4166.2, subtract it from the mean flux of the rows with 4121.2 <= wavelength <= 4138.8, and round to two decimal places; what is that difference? -0.23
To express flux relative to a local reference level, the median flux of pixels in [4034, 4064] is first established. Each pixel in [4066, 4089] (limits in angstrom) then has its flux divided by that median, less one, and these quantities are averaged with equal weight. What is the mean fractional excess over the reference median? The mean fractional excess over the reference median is -0.03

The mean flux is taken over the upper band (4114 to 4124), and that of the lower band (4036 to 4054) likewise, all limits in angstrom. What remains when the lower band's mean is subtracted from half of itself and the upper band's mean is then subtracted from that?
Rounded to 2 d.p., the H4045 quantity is -9.84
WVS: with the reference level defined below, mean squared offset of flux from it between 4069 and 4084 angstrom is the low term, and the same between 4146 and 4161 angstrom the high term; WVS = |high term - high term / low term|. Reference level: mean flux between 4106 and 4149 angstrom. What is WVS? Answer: 0.62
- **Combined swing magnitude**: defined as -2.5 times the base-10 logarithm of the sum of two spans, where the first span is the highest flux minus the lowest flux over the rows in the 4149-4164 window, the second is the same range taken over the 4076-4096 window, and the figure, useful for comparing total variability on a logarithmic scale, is -1.3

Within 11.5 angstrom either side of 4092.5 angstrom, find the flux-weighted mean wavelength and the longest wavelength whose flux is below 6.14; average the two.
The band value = 4095.2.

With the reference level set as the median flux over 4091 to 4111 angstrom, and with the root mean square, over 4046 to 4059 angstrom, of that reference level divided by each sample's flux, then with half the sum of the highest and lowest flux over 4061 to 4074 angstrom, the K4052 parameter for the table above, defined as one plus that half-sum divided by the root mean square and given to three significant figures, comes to 8.94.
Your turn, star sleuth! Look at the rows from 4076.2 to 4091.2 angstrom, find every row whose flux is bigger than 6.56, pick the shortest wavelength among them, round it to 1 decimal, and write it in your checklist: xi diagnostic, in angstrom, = 4080.0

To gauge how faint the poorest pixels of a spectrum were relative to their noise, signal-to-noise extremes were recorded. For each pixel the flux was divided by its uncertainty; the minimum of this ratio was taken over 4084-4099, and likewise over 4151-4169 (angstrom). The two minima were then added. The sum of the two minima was 22.0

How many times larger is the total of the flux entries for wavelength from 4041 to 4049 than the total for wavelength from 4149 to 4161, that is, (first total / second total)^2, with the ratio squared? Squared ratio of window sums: 0.39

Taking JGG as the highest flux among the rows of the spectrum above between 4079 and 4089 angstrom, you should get 6.91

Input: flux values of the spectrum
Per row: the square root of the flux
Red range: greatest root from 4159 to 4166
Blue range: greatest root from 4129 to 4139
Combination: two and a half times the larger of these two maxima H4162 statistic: 6.69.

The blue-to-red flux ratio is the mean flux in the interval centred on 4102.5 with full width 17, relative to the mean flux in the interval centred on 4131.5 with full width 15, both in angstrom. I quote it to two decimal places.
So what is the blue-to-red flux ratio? 0.99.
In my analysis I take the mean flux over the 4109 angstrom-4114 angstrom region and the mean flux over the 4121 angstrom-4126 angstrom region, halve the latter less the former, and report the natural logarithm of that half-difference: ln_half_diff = -1.6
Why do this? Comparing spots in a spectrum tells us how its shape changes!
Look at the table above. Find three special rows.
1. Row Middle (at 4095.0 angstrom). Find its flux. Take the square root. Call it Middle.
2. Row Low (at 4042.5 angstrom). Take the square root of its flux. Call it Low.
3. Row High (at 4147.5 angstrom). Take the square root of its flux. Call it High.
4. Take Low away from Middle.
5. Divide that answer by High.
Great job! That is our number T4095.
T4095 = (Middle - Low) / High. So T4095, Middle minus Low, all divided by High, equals -0.16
